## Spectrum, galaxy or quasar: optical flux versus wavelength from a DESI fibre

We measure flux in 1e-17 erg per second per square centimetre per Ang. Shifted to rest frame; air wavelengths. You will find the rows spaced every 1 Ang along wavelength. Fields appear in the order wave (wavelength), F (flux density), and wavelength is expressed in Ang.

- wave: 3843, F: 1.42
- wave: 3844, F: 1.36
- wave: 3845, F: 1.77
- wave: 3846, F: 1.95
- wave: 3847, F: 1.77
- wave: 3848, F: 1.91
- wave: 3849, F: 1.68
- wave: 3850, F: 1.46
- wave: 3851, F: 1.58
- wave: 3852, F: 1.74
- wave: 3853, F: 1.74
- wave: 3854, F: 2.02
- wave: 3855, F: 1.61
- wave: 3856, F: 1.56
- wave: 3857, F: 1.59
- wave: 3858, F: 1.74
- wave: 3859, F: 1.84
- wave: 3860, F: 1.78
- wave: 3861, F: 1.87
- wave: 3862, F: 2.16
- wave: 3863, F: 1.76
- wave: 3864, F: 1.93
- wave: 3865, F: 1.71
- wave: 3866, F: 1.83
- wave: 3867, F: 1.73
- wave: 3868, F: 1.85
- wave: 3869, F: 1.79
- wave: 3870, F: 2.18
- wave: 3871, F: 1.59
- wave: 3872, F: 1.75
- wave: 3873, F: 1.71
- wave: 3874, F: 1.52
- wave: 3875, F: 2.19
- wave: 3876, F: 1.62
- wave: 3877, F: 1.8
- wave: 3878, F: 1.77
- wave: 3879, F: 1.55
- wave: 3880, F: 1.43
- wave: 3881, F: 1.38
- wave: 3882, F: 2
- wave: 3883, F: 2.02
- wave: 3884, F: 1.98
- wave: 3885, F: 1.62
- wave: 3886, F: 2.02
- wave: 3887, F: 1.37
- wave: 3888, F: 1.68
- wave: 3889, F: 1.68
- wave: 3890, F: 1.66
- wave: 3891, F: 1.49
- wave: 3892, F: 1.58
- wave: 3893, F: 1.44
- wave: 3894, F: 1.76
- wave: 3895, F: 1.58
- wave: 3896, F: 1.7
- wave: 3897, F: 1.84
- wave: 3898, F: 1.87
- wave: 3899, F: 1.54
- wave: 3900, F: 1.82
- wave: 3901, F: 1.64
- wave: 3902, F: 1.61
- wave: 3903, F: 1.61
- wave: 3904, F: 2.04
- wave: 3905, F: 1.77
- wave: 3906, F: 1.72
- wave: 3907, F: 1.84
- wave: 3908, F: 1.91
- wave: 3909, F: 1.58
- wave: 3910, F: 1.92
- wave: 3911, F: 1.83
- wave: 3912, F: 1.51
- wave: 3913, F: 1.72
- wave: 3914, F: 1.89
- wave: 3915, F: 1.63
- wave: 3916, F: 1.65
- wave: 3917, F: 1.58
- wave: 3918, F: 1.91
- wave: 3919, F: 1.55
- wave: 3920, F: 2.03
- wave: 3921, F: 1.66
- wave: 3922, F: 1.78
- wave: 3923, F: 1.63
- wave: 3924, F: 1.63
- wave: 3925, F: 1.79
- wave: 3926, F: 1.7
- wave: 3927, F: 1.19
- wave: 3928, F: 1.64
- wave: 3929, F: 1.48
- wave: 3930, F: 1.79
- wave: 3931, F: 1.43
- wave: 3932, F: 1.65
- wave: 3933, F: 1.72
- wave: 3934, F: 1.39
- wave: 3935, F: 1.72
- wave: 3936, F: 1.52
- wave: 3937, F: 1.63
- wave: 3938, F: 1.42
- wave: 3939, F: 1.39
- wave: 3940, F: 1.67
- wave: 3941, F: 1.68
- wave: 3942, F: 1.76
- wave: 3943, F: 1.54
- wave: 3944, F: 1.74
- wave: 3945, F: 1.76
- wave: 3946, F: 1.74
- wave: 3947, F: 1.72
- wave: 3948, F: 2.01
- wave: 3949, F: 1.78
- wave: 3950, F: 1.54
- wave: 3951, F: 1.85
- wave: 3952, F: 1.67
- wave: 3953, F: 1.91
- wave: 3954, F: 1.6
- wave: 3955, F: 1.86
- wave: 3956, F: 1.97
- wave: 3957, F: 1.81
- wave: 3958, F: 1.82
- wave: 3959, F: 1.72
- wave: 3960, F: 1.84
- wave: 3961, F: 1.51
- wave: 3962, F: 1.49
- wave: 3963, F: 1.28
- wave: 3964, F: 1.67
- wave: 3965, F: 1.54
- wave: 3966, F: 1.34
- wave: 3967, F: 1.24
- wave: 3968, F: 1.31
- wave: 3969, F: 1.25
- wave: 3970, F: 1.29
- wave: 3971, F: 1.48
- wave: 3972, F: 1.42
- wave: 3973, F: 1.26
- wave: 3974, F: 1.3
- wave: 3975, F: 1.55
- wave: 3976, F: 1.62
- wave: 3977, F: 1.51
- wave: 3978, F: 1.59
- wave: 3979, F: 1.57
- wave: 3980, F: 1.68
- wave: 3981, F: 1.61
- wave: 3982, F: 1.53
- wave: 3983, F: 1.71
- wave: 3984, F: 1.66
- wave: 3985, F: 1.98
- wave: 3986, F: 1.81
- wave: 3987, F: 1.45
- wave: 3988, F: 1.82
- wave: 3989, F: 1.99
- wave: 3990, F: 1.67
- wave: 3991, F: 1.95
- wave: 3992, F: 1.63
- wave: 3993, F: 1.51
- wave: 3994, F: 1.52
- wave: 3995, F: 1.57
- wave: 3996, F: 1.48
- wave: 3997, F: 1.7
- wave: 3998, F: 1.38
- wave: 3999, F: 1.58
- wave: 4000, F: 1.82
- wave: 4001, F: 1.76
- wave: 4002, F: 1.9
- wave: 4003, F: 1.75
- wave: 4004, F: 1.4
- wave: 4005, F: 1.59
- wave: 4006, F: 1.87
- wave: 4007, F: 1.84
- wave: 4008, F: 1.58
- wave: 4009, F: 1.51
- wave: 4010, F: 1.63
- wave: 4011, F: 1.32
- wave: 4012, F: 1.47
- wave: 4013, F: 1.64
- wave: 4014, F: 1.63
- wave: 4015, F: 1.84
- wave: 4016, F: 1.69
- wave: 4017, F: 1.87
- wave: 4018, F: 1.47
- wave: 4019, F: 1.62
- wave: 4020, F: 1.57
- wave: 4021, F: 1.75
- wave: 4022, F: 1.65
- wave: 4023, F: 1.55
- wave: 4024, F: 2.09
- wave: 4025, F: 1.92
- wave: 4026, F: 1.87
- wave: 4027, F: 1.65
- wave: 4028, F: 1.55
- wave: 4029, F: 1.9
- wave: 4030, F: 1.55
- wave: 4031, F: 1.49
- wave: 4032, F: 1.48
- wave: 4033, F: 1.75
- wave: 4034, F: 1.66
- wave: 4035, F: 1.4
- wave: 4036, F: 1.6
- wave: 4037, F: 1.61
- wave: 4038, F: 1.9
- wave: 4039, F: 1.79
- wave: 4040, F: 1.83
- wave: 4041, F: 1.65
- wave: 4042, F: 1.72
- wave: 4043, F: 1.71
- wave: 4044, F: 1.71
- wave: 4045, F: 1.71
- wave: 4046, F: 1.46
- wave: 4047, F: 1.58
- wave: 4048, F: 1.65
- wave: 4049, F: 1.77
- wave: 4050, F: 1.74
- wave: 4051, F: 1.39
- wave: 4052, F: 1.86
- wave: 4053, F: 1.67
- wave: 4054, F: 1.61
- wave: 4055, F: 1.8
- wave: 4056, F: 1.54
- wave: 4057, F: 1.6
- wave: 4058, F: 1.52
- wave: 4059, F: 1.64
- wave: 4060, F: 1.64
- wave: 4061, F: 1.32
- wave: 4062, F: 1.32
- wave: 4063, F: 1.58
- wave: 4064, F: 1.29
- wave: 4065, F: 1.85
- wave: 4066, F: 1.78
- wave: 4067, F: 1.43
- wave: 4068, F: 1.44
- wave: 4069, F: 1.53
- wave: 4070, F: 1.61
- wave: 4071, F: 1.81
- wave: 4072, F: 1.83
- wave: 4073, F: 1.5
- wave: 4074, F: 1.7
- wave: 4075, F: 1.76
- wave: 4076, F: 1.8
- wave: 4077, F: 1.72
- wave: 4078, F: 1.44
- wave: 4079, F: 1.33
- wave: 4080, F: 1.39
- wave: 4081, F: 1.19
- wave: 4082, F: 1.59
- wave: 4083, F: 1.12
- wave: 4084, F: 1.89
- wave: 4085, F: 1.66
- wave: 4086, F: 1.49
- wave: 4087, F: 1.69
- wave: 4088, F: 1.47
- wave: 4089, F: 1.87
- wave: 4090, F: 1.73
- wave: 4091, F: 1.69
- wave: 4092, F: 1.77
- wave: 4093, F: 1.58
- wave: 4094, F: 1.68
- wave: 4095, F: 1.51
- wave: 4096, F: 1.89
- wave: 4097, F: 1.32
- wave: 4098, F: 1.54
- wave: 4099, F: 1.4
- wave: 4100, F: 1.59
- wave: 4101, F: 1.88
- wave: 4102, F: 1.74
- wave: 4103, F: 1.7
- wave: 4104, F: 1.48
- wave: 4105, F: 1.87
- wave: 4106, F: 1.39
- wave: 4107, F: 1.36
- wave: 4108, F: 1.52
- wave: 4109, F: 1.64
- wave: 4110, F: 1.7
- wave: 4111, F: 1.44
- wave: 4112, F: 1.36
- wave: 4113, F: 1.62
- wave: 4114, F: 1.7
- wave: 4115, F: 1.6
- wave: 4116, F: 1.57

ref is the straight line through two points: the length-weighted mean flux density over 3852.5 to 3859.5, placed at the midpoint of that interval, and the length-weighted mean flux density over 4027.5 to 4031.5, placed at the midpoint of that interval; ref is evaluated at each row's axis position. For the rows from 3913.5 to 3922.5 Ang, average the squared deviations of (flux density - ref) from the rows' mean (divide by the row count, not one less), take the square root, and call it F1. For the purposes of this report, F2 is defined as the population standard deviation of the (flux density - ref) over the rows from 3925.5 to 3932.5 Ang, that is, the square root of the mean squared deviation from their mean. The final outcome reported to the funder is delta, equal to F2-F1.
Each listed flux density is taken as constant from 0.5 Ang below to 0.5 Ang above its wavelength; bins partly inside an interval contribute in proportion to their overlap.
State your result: 0.03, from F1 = 0.158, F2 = 0.19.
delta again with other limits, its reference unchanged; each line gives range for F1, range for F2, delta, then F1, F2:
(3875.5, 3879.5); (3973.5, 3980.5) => 0.01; 0.103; 0.11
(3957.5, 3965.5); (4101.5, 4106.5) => 0.00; 0.176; 0.18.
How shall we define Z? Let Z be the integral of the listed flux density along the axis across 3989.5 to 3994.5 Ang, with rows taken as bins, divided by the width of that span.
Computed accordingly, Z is 1.66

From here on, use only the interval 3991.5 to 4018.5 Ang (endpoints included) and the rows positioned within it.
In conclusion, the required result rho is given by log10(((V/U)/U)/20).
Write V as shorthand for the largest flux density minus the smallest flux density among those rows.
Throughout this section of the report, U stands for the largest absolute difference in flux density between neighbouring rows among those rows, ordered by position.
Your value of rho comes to -0.74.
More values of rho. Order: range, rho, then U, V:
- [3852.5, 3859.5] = -0.86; 0.41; 0.46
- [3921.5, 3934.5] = -0.94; 0.51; 0.60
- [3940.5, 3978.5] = -0.60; 0.39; 0.77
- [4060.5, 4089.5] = -1.19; 0.77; 0.77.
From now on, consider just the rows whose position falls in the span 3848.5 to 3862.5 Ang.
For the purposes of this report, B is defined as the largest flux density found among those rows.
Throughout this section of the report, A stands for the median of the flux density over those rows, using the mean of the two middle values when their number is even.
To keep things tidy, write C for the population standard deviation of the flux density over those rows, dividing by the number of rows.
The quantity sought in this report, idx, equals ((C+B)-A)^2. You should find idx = 0.36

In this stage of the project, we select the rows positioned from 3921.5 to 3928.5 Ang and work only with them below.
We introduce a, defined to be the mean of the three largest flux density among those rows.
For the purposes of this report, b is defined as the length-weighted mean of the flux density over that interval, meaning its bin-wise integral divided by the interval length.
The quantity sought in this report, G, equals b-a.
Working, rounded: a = 1.76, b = 1.62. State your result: -0.13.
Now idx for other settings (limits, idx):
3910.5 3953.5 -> 0.28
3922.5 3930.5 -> 0.11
